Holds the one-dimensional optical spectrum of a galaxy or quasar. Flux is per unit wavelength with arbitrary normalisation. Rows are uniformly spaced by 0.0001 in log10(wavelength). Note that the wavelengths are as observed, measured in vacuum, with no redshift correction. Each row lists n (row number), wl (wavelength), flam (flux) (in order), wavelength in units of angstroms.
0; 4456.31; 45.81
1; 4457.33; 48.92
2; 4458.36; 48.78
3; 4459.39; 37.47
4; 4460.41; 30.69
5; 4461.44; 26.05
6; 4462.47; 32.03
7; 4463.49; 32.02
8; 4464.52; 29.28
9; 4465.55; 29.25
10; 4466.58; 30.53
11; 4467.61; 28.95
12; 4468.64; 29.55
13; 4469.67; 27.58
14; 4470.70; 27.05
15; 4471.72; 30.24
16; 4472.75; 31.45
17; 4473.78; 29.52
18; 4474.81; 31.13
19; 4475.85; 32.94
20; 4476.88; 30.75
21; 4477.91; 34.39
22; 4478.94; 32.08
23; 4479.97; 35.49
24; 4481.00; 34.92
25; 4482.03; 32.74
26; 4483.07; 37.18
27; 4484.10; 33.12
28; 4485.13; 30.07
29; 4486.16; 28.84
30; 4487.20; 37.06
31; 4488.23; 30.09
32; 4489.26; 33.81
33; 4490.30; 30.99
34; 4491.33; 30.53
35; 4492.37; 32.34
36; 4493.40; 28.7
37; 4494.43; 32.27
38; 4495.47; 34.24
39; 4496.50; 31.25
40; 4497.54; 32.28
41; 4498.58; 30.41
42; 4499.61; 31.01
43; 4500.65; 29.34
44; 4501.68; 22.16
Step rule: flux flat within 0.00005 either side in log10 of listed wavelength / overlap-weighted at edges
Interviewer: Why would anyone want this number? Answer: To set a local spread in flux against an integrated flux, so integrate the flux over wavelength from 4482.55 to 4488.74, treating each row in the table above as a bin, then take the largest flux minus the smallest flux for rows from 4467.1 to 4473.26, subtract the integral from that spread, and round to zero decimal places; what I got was -198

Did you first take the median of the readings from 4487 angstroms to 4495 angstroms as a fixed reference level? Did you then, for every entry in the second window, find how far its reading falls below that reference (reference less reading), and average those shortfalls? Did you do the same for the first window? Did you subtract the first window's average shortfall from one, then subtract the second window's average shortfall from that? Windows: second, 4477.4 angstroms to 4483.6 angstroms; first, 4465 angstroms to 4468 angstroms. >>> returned 1.8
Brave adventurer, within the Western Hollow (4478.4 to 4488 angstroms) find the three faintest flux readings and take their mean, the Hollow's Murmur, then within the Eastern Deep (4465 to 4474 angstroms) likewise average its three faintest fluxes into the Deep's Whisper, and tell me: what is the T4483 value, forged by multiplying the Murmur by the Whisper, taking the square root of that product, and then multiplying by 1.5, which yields 43.6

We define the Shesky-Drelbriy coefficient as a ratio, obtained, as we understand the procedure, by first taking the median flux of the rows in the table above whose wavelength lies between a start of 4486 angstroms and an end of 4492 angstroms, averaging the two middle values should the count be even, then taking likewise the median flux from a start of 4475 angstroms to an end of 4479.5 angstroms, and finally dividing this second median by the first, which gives 1.06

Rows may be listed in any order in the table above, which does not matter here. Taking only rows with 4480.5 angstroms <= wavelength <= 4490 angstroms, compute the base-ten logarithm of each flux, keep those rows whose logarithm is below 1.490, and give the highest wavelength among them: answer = 4488.23 angstroms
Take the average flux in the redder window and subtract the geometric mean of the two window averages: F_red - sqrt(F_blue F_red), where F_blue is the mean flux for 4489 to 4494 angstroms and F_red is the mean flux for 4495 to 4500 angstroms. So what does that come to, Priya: 0.3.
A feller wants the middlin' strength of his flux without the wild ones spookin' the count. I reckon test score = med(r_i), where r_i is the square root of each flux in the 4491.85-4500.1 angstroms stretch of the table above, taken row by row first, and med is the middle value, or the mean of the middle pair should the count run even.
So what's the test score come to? 5.64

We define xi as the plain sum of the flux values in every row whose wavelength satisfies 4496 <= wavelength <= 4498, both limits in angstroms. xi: 63.5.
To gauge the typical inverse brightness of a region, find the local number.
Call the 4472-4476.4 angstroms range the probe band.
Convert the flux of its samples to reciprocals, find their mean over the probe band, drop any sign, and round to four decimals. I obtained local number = 0.0320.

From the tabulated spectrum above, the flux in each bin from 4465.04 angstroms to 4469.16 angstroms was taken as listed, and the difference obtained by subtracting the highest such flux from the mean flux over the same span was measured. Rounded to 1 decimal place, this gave -1.0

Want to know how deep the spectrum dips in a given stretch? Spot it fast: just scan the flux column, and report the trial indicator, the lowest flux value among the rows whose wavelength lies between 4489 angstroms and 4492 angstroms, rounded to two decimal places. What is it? 30.53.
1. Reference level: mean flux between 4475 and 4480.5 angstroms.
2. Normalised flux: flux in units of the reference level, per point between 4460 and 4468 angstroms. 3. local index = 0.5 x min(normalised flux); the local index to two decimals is 0.39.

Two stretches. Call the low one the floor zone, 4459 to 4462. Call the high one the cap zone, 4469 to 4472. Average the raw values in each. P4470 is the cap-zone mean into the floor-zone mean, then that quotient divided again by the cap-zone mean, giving 0.039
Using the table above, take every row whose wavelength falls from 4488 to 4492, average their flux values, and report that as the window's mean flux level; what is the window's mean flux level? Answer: 31.4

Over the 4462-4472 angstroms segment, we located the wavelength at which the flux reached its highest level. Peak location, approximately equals 4462.47 angstroms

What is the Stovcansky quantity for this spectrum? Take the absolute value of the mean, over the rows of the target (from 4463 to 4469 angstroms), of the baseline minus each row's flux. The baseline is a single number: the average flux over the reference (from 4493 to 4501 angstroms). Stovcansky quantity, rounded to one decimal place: 1.3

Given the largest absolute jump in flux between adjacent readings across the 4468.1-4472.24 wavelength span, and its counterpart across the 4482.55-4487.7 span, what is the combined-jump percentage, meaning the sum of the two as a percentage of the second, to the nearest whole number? 139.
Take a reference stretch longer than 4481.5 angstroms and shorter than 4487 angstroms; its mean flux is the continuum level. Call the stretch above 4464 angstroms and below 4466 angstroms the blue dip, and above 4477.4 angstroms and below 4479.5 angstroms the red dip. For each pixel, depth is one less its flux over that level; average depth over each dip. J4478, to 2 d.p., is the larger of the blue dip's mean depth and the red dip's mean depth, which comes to 0.10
